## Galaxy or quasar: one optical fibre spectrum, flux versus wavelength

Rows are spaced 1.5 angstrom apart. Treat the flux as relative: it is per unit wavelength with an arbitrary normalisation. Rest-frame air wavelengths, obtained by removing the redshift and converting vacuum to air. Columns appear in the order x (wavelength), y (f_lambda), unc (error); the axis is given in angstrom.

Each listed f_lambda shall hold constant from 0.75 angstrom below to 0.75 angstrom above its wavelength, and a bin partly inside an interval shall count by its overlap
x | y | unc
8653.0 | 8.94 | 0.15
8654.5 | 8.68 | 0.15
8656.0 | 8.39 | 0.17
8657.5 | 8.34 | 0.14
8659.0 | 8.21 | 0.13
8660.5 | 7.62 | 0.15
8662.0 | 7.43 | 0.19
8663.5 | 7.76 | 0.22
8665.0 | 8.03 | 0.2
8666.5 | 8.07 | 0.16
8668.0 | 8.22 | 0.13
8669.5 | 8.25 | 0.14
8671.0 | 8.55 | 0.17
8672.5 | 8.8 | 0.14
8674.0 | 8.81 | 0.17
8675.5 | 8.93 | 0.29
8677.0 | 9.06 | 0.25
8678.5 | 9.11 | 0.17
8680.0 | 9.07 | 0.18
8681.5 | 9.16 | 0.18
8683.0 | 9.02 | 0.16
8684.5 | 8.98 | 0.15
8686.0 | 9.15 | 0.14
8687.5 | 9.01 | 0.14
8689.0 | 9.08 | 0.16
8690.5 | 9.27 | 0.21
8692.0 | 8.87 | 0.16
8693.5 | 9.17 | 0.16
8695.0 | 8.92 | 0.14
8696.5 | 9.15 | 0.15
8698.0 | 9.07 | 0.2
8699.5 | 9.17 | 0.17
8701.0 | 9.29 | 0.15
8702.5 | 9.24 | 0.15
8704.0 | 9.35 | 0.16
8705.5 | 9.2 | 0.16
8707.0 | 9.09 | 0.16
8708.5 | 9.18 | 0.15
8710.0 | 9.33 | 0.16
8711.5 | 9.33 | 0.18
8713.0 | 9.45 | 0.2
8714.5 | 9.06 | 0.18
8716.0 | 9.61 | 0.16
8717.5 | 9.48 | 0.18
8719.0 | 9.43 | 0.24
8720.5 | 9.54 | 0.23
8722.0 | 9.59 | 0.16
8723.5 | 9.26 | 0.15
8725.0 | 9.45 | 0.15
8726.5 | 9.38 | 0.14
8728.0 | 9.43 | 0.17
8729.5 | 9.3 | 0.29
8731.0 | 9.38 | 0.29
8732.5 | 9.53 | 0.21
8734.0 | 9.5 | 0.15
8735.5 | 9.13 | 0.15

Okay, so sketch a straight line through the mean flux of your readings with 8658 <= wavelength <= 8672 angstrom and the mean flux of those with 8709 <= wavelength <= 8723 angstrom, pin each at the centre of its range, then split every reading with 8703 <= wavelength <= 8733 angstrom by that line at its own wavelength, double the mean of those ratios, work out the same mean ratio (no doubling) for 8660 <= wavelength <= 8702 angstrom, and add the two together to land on 3.01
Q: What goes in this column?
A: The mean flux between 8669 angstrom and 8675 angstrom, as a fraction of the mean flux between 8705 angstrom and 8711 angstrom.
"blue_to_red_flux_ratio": 0.94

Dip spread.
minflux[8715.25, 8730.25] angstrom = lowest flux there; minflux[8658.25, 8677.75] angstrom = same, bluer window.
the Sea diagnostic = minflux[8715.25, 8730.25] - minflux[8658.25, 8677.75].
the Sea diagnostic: 1.83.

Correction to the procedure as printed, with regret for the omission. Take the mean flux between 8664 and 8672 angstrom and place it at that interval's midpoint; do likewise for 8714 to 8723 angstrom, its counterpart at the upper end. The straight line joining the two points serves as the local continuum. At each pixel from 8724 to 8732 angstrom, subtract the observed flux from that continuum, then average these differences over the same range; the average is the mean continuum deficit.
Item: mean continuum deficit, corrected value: 0.30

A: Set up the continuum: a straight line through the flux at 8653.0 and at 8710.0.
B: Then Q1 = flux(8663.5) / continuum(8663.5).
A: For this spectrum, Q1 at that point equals 0.86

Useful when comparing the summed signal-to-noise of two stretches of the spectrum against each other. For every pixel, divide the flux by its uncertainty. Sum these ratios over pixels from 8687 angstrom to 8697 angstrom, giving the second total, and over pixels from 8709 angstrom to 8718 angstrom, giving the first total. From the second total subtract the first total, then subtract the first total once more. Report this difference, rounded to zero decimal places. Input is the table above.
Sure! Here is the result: -238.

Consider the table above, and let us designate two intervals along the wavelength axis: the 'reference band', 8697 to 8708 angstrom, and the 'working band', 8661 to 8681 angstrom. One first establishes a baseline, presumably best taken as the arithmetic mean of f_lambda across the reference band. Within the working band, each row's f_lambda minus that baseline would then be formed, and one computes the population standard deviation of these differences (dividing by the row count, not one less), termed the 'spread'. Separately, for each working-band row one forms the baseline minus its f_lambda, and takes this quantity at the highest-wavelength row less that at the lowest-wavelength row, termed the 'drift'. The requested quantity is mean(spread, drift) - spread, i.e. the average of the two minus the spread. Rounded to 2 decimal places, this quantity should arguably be -1.08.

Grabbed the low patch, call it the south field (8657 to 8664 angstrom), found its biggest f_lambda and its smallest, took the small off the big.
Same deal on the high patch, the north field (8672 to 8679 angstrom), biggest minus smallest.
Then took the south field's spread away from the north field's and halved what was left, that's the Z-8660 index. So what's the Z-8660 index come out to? -0.30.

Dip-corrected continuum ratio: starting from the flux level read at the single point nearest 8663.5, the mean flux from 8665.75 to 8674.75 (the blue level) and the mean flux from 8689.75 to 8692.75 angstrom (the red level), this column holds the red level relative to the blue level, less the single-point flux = -6.69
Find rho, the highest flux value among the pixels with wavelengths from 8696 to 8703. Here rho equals 9.29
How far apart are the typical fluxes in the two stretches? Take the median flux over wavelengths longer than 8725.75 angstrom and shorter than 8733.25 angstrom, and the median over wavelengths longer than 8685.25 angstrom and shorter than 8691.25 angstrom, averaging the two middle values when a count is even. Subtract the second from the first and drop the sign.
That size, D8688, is 0.3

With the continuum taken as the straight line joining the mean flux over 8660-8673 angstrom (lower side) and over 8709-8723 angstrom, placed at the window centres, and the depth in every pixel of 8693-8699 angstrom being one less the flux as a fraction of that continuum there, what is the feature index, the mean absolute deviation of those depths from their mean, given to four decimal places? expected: 0.0117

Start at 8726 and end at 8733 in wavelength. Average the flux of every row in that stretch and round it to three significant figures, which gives 9.40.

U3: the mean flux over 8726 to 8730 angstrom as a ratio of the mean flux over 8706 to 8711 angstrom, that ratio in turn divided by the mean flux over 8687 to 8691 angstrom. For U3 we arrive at 0.112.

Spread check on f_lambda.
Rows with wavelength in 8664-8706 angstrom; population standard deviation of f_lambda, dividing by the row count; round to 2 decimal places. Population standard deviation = 0.36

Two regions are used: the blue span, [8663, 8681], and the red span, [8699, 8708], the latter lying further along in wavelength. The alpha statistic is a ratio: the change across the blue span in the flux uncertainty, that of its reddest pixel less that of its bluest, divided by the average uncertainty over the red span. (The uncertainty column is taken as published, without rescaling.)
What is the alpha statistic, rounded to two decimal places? -0.25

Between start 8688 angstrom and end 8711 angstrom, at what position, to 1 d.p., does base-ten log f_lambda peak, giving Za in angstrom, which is 8704.0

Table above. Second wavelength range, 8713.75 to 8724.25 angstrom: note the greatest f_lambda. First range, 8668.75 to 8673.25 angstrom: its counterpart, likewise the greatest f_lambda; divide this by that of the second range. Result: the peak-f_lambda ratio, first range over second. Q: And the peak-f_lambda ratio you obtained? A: 0.916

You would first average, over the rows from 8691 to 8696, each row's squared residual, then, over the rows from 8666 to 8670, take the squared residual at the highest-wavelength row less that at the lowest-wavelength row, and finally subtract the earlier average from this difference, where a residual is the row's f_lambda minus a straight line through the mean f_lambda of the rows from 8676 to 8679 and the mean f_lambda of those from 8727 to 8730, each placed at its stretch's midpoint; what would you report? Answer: -0.3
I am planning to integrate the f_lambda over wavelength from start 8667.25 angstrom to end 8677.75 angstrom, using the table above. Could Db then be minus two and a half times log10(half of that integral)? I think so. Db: -4.14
